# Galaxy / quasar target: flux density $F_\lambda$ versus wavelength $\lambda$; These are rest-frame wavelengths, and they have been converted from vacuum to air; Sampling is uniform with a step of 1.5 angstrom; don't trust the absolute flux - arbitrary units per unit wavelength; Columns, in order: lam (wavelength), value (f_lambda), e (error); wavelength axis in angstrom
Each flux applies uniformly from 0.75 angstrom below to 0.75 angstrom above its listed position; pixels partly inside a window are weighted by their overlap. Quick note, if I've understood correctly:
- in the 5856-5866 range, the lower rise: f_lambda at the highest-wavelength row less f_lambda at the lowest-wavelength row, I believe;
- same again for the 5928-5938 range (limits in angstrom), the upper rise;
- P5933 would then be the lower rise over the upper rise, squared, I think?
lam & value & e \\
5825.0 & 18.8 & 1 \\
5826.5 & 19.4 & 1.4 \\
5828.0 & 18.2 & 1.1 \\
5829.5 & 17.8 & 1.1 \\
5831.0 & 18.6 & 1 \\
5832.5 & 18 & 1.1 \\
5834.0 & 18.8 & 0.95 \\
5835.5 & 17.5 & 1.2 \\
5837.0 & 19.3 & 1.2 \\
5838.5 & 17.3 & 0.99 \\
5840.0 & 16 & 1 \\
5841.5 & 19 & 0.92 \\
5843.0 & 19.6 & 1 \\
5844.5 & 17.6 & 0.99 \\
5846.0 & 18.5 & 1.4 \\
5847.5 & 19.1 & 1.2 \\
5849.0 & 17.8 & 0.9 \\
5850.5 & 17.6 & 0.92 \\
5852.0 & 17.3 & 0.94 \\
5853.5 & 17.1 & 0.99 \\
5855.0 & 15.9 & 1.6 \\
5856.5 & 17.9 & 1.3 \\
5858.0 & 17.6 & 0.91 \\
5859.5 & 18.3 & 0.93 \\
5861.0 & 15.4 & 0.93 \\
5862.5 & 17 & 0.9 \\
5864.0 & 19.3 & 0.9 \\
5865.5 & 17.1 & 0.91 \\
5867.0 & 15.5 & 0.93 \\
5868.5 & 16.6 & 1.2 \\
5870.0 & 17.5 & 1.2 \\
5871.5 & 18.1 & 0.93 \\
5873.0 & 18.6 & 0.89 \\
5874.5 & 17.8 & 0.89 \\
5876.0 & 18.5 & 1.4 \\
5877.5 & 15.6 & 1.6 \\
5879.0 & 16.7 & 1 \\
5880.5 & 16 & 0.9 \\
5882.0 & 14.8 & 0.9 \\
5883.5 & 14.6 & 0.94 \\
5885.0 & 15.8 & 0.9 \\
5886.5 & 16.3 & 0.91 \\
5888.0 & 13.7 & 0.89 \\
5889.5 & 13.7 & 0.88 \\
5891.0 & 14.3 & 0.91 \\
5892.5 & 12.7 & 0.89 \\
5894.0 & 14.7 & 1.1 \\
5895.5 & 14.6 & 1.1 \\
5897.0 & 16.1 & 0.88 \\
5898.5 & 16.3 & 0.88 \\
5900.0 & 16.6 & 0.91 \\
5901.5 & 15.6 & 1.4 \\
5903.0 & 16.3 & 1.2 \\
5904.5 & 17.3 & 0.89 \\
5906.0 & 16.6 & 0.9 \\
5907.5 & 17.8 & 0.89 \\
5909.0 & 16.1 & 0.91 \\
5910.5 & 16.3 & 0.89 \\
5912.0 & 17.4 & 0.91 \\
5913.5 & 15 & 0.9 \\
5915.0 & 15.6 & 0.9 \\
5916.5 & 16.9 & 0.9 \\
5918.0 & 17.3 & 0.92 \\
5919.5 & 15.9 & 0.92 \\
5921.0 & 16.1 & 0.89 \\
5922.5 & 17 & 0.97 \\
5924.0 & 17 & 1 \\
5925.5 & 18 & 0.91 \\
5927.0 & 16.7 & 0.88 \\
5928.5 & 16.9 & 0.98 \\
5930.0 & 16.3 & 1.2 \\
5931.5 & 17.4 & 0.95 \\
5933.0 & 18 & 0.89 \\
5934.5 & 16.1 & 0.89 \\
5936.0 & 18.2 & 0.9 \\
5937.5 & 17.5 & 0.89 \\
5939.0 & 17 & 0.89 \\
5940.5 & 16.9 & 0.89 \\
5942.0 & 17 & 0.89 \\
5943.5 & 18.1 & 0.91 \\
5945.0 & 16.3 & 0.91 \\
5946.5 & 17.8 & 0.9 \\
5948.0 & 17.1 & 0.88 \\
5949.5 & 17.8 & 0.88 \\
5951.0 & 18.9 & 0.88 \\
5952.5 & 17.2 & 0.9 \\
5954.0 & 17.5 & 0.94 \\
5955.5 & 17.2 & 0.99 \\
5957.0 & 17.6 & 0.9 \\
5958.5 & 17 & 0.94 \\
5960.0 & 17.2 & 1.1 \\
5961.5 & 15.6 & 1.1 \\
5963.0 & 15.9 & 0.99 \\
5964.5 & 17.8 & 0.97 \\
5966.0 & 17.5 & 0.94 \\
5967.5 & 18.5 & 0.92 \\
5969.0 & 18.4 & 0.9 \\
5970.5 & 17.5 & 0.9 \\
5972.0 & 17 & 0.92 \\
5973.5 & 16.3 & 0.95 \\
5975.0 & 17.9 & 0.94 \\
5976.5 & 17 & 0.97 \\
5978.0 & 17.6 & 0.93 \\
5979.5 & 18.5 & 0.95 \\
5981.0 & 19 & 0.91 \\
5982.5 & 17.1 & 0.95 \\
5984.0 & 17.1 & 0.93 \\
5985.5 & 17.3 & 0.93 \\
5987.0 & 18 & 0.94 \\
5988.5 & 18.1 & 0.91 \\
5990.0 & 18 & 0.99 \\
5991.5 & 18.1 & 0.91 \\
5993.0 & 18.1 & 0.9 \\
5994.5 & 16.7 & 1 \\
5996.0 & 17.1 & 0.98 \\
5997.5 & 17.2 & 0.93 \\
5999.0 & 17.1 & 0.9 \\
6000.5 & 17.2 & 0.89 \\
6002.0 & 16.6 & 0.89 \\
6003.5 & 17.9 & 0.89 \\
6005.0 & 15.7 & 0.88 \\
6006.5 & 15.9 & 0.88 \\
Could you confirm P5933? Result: 1.8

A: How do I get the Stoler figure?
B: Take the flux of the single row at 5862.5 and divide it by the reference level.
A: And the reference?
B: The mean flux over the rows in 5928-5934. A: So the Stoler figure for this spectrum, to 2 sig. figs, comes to 0.99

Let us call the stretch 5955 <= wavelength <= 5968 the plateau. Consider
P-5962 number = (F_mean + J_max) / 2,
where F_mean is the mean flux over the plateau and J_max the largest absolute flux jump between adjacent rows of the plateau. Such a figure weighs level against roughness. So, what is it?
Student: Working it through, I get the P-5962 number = 9.5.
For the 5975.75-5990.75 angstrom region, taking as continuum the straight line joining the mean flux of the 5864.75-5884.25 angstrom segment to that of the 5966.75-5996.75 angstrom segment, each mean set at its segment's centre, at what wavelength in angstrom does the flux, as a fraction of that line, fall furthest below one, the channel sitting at 5976.5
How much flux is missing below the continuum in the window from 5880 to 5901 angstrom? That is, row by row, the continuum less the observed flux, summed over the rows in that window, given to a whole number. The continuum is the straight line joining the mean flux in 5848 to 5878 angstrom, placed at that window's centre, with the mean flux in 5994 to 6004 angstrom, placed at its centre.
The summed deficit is 32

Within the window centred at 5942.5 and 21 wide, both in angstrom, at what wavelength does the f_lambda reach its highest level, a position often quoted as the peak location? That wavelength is 5951.0 angstrom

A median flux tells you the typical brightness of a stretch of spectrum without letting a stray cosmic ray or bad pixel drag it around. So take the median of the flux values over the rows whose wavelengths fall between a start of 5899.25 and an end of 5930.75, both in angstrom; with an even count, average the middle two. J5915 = 16.6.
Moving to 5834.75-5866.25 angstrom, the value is 17.6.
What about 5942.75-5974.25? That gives 17.5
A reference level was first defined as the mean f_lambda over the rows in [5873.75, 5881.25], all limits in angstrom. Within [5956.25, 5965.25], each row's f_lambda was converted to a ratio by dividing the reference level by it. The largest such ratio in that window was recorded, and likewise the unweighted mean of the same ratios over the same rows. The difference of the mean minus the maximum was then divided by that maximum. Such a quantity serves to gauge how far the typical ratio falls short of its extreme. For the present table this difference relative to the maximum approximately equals -0.072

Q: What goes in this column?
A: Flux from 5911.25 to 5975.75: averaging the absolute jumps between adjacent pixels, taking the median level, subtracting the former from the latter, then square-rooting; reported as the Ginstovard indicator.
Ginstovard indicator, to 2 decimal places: 4.04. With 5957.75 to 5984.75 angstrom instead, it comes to 4.07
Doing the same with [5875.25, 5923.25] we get 3.88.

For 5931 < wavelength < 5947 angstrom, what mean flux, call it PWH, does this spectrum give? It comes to 17.3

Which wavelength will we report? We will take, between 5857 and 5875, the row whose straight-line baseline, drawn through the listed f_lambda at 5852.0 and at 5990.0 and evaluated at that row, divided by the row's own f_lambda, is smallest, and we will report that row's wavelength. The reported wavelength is 5864.0 angstrom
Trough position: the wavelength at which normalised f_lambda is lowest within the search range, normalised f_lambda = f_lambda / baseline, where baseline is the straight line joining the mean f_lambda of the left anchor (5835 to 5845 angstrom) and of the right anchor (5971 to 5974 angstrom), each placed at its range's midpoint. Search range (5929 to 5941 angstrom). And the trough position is 5934.5 angstrom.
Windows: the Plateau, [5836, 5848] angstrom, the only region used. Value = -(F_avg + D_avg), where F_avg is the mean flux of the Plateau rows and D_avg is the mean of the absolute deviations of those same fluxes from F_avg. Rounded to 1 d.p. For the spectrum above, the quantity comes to -19.3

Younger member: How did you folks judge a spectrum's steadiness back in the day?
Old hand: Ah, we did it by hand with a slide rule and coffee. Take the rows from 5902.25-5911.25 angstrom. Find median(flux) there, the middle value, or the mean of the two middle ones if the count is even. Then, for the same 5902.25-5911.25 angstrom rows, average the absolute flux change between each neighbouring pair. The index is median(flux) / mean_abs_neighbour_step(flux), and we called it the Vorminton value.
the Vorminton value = 17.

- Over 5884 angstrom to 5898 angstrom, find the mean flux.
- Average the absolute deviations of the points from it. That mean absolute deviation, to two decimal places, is 0.95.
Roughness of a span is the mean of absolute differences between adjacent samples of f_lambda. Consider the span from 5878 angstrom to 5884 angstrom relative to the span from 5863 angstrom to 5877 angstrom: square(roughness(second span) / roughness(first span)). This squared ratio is 0.44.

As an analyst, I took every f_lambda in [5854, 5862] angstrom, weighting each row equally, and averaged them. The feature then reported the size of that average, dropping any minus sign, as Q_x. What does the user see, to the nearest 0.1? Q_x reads 17.0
